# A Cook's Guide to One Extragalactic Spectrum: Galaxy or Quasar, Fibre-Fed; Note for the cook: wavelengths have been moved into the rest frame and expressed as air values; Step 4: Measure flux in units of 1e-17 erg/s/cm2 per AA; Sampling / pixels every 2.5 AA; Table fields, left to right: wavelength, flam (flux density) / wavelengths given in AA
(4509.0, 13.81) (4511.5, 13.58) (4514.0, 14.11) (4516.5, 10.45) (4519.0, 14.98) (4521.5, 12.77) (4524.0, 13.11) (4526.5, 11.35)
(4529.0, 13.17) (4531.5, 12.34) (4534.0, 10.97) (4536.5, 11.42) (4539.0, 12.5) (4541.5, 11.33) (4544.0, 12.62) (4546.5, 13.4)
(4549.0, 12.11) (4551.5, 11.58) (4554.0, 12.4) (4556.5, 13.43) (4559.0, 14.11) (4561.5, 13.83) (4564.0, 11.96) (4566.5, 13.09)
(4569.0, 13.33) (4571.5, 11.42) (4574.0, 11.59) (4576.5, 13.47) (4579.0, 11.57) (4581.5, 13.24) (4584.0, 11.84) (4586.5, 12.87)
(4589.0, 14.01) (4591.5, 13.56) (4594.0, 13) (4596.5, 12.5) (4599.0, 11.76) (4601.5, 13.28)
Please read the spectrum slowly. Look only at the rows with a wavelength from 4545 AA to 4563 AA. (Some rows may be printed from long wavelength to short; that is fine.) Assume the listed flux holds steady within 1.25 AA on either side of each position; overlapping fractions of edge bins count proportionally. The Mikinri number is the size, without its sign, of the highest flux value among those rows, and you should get 14.1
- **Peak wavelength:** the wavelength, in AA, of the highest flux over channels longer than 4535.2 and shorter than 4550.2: 4546.5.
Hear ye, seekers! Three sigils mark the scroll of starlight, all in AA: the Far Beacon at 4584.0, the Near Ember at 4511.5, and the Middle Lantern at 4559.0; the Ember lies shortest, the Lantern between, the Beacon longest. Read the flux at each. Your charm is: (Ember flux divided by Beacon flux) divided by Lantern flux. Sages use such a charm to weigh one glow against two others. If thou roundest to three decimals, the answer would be 0.081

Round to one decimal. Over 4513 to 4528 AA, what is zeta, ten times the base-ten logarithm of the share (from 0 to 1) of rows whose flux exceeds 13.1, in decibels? -3.0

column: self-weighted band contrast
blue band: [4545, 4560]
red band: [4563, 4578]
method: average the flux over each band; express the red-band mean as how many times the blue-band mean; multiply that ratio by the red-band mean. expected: 12.1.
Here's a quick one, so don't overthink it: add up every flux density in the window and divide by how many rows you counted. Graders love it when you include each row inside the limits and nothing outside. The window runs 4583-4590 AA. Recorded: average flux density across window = 12.9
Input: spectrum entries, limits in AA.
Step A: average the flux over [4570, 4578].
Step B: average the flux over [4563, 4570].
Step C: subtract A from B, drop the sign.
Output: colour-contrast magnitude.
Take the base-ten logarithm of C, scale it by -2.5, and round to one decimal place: 0.5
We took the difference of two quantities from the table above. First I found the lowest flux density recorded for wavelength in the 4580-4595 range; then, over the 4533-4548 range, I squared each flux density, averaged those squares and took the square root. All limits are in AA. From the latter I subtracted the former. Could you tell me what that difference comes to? 0.2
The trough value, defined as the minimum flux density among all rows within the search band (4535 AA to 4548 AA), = 11.33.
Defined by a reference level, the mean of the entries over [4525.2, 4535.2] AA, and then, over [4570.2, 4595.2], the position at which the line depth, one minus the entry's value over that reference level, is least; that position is 4589.0 AA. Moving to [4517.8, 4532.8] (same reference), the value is 4519.0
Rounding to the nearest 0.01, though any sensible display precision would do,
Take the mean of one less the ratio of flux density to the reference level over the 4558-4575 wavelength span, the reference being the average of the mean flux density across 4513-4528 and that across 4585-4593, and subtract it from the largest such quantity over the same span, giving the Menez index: 0.10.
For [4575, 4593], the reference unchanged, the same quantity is 0.10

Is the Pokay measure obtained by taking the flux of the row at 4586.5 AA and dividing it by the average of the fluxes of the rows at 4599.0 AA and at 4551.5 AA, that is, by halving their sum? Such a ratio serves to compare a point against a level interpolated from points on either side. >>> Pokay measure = 1.10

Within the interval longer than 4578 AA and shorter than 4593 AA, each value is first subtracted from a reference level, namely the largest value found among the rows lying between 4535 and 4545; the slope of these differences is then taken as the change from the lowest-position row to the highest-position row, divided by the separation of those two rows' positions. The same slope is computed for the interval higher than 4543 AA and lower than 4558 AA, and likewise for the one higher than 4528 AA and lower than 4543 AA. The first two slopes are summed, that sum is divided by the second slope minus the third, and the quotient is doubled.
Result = 2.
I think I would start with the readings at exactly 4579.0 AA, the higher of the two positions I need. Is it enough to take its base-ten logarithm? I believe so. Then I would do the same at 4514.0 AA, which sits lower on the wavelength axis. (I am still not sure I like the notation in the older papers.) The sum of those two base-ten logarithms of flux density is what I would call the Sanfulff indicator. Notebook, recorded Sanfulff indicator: 2.21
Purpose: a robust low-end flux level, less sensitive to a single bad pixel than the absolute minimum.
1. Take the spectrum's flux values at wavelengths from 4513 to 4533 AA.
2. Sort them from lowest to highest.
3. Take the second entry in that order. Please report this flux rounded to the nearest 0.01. 11.35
